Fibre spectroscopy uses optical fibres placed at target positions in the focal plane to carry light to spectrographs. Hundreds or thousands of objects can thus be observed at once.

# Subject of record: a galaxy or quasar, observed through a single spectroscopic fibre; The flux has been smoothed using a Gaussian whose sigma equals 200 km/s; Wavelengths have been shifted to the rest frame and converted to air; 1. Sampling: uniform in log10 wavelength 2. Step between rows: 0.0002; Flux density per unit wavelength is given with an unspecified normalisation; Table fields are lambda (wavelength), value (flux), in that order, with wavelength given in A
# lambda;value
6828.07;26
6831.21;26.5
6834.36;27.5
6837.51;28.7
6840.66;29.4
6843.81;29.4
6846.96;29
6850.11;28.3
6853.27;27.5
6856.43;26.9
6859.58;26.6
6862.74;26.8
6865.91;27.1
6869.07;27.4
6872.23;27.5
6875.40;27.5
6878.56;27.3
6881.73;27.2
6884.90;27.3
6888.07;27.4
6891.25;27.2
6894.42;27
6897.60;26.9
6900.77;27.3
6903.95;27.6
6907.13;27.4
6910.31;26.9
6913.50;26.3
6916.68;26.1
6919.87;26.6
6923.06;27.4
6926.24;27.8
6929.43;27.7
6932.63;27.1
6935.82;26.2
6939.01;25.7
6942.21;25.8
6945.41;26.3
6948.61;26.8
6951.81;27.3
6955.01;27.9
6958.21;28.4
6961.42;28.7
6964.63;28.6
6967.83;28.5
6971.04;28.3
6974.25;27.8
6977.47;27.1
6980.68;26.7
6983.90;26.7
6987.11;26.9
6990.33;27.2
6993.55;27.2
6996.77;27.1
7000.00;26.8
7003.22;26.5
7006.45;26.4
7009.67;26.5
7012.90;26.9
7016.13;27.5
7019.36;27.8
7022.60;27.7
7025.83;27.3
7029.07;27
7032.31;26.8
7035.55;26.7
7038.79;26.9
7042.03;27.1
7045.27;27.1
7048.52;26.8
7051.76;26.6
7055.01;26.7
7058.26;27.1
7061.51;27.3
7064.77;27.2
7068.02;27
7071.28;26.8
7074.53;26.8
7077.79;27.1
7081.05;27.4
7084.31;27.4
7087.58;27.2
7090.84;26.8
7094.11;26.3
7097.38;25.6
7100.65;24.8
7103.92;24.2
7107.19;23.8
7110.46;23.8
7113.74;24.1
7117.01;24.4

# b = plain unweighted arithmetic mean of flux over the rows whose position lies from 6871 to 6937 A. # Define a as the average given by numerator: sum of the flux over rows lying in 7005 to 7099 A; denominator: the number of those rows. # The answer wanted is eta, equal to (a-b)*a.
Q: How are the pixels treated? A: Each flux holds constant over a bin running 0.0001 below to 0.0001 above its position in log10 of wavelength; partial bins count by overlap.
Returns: -5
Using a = 27.0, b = 27.13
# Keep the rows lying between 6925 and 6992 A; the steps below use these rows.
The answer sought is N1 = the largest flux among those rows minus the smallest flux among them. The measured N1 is 3.0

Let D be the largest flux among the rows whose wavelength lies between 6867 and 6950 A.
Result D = 27.8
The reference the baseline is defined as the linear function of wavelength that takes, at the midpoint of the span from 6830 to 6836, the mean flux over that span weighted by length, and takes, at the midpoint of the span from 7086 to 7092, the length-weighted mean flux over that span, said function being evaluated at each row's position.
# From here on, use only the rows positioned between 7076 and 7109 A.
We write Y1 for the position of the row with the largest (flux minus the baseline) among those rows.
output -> 7081.05 A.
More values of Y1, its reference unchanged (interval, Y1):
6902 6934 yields 6926.24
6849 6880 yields 6850.11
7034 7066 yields 7061.51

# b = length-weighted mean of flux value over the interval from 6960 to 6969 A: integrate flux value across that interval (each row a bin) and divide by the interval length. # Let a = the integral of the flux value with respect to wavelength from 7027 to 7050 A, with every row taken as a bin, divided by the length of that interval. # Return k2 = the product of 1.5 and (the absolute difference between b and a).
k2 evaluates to 2.55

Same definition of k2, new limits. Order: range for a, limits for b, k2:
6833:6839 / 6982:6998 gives 1.63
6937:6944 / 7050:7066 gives 1.77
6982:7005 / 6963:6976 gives 2.07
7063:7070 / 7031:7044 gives 0.25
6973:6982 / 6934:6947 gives 1.74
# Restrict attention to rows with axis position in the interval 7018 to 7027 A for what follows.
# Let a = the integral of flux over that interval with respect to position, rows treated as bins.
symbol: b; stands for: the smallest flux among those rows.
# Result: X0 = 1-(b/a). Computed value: 0.890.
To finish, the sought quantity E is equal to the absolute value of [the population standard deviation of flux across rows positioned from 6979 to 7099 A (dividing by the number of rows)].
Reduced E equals 0.4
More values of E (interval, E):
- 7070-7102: 0.8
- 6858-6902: 0.3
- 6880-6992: 0.8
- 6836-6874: 1.0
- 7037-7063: 0.2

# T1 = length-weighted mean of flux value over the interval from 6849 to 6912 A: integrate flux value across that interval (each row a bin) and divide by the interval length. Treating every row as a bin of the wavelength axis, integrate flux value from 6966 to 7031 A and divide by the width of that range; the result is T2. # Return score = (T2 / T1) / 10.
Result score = 0.100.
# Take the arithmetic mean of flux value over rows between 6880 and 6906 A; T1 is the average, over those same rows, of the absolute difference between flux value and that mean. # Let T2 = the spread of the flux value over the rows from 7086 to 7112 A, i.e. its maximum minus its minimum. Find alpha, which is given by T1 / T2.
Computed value 0.05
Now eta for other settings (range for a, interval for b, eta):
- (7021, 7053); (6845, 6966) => -6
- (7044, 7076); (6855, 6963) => -4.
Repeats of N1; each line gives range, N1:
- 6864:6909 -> 0.7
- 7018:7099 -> 2.2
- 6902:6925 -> 1.5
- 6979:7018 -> 1.1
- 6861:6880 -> 0.7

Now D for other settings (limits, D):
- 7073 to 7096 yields 27.4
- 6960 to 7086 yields 28.7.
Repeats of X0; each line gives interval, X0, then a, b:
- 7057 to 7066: 0.889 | 245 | 27.1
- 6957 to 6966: 0.889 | 257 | 28.4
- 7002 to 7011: 0.889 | 238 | 26.4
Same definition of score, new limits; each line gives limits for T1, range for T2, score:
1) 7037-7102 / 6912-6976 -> 0.102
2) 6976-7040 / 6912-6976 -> 0.101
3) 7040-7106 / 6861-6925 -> 0.102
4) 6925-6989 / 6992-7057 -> 0.099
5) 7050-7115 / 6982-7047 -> 0.103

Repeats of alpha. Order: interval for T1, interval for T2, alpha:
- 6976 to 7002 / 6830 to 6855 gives 0.06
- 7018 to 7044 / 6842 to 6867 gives 0.12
